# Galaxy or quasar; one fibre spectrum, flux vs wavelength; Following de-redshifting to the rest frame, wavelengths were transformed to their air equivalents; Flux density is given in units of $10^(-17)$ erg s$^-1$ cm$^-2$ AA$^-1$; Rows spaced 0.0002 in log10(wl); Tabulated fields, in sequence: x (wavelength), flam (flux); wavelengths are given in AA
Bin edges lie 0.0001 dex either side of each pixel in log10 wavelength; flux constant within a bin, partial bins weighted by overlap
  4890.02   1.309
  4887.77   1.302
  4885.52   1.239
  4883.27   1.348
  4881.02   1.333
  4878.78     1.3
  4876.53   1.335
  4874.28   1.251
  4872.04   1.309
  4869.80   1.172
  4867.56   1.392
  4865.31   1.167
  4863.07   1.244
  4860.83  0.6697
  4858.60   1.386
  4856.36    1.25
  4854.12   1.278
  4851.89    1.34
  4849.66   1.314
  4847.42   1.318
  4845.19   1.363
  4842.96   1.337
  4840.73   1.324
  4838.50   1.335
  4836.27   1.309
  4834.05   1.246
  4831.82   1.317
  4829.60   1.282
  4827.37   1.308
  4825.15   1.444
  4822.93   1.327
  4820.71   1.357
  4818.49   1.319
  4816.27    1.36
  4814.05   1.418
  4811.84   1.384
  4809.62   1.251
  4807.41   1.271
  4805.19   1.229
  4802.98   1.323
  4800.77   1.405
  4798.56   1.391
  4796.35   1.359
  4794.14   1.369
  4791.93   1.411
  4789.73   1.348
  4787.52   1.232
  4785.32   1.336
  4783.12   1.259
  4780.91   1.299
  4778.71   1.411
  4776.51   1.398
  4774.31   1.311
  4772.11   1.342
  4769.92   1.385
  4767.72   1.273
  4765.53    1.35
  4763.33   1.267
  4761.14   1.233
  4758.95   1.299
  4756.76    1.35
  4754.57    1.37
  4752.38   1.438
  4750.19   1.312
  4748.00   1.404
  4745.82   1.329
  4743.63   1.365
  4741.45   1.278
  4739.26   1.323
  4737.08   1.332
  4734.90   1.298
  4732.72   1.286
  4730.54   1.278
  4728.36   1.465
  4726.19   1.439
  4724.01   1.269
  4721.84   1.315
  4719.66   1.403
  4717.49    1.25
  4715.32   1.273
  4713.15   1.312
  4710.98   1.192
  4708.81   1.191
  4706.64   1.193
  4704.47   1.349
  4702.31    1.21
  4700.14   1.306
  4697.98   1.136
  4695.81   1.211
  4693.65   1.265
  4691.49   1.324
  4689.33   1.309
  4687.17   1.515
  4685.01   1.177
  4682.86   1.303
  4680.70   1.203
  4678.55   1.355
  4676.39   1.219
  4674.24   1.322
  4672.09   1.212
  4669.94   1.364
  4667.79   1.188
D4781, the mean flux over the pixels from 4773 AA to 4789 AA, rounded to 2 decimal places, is 1.32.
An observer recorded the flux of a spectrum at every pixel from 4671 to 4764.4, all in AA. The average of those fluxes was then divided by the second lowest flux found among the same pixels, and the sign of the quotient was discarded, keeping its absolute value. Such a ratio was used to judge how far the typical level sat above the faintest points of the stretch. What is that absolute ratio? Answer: 1.10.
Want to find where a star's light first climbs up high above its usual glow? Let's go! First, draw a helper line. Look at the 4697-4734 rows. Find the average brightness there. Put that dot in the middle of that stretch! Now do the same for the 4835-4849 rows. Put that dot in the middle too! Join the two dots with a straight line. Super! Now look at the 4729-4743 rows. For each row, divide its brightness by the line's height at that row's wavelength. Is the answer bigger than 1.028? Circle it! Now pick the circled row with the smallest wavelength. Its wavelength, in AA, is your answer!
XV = 4737.08 AA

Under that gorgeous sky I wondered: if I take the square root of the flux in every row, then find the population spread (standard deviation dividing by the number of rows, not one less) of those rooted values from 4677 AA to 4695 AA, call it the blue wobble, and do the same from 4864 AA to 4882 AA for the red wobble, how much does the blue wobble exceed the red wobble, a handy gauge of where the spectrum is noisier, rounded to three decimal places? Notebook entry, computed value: 0.009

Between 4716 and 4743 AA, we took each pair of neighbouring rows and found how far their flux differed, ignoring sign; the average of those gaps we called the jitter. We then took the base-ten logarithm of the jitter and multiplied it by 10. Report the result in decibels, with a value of -11.5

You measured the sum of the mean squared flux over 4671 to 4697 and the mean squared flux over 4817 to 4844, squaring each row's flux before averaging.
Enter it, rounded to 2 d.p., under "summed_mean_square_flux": 3.42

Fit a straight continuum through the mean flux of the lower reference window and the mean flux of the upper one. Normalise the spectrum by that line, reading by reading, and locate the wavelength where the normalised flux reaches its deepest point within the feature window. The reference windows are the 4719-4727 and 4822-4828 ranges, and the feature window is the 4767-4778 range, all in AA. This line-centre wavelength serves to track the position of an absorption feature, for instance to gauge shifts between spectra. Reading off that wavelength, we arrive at 4767.72 AA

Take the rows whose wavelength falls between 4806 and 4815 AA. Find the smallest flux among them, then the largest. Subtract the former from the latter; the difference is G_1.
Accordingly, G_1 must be 0.17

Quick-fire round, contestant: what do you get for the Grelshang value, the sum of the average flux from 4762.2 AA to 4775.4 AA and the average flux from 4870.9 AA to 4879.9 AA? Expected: 2.62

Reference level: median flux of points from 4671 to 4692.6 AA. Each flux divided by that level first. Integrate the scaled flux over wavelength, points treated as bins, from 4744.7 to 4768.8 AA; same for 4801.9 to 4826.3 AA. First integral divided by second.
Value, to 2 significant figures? 0.98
